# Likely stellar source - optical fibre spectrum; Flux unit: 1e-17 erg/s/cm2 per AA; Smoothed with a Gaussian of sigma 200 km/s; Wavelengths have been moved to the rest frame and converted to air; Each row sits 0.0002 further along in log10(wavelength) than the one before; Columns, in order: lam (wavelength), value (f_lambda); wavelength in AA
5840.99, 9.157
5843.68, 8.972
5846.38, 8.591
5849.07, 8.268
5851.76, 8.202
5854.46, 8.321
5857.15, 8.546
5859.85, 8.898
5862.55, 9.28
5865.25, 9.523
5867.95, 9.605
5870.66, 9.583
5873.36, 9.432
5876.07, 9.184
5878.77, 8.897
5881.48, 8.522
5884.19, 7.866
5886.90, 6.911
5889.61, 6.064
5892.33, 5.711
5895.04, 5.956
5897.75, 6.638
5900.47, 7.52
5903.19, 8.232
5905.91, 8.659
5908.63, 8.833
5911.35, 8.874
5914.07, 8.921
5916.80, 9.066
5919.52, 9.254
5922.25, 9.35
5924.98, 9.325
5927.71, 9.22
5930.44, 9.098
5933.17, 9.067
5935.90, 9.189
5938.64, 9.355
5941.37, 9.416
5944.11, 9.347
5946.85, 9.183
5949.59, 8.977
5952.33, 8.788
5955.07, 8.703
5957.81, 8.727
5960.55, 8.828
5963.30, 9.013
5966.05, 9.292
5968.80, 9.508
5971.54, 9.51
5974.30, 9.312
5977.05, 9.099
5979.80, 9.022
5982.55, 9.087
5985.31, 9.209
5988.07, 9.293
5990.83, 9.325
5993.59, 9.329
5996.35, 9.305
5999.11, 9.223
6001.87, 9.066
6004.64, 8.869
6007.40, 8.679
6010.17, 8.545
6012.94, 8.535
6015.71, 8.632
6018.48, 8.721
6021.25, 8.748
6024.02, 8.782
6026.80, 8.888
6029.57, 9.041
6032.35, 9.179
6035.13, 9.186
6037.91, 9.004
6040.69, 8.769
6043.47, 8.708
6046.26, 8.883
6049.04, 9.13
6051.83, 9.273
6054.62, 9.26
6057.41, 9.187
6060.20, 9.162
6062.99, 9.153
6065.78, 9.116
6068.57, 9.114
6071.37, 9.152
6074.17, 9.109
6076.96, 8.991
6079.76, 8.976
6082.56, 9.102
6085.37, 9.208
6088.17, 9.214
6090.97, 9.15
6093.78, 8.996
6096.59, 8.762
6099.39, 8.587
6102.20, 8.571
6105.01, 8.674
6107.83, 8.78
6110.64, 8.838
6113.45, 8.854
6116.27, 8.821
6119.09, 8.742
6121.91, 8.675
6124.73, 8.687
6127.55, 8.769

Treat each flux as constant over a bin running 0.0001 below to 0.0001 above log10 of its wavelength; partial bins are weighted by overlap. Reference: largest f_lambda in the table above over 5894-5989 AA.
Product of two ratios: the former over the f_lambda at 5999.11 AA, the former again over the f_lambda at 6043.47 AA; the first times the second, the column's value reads 1.13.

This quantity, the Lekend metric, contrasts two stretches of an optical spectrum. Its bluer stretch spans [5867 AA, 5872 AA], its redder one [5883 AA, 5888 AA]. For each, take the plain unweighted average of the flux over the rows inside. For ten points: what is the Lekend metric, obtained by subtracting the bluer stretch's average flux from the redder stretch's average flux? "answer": -2.2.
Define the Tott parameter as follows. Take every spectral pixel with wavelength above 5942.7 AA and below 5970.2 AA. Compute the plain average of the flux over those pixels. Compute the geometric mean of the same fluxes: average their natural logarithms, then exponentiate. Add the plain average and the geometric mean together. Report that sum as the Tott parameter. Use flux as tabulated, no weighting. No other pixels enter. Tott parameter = 18.1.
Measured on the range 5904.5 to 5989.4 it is 18.2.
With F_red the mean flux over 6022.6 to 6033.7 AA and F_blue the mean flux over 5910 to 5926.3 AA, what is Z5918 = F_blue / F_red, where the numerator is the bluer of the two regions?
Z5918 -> 1.02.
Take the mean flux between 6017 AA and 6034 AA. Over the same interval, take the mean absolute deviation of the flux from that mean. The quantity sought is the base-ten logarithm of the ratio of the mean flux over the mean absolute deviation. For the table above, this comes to 1.79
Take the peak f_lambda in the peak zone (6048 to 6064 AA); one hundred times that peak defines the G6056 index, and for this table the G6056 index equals 927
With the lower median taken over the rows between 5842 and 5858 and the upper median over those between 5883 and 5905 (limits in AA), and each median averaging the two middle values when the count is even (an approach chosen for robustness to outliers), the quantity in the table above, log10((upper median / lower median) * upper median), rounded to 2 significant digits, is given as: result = 0.74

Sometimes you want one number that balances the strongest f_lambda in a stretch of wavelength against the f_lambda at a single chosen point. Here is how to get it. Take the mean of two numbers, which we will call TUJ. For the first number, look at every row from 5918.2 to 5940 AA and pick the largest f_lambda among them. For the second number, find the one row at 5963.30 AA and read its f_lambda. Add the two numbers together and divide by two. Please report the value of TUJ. 9.18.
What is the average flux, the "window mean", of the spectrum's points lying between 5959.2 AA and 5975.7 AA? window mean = 9.24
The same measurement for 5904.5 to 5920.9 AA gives 8.93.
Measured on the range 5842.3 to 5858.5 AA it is 8.48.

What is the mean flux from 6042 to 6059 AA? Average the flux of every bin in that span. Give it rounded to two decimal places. 9.07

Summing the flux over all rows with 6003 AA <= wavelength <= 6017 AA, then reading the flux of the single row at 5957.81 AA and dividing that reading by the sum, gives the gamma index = 0.202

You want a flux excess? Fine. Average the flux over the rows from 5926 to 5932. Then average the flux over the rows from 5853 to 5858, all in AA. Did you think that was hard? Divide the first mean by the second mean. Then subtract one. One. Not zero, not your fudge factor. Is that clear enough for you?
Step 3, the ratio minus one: 0.09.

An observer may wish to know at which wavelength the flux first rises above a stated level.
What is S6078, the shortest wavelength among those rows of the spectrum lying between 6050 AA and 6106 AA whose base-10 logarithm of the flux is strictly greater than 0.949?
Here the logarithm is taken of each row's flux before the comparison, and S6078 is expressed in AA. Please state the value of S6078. 6051.83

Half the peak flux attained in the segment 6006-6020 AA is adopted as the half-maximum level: 4.36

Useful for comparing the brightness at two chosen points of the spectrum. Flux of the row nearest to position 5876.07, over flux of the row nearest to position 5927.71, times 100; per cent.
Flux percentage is 100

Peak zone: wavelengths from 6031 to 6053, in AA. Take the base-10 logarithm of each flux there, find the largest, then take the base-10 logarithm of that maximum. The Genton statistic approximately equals -0.014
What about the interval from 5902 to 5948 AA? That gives -0.012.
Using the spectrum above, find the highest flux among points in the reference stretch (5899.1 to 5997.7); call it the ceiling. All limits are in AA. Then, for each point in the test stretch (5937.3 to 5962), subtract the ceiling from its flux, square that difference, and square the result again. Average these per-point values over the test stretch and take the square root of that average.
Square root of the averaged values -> 0.4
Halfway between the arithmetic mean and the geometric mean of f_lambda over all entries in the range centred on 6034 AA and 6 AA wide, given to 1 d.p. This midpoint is 9.2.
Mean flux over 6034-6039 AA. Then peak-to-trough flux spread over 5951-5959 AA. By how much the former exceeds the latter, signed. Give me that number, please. 9.0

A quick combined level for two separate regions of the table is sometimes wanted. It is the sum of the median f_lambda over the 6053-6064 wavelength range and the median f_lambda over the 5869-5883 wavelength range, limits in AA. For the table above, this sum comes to 18.4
